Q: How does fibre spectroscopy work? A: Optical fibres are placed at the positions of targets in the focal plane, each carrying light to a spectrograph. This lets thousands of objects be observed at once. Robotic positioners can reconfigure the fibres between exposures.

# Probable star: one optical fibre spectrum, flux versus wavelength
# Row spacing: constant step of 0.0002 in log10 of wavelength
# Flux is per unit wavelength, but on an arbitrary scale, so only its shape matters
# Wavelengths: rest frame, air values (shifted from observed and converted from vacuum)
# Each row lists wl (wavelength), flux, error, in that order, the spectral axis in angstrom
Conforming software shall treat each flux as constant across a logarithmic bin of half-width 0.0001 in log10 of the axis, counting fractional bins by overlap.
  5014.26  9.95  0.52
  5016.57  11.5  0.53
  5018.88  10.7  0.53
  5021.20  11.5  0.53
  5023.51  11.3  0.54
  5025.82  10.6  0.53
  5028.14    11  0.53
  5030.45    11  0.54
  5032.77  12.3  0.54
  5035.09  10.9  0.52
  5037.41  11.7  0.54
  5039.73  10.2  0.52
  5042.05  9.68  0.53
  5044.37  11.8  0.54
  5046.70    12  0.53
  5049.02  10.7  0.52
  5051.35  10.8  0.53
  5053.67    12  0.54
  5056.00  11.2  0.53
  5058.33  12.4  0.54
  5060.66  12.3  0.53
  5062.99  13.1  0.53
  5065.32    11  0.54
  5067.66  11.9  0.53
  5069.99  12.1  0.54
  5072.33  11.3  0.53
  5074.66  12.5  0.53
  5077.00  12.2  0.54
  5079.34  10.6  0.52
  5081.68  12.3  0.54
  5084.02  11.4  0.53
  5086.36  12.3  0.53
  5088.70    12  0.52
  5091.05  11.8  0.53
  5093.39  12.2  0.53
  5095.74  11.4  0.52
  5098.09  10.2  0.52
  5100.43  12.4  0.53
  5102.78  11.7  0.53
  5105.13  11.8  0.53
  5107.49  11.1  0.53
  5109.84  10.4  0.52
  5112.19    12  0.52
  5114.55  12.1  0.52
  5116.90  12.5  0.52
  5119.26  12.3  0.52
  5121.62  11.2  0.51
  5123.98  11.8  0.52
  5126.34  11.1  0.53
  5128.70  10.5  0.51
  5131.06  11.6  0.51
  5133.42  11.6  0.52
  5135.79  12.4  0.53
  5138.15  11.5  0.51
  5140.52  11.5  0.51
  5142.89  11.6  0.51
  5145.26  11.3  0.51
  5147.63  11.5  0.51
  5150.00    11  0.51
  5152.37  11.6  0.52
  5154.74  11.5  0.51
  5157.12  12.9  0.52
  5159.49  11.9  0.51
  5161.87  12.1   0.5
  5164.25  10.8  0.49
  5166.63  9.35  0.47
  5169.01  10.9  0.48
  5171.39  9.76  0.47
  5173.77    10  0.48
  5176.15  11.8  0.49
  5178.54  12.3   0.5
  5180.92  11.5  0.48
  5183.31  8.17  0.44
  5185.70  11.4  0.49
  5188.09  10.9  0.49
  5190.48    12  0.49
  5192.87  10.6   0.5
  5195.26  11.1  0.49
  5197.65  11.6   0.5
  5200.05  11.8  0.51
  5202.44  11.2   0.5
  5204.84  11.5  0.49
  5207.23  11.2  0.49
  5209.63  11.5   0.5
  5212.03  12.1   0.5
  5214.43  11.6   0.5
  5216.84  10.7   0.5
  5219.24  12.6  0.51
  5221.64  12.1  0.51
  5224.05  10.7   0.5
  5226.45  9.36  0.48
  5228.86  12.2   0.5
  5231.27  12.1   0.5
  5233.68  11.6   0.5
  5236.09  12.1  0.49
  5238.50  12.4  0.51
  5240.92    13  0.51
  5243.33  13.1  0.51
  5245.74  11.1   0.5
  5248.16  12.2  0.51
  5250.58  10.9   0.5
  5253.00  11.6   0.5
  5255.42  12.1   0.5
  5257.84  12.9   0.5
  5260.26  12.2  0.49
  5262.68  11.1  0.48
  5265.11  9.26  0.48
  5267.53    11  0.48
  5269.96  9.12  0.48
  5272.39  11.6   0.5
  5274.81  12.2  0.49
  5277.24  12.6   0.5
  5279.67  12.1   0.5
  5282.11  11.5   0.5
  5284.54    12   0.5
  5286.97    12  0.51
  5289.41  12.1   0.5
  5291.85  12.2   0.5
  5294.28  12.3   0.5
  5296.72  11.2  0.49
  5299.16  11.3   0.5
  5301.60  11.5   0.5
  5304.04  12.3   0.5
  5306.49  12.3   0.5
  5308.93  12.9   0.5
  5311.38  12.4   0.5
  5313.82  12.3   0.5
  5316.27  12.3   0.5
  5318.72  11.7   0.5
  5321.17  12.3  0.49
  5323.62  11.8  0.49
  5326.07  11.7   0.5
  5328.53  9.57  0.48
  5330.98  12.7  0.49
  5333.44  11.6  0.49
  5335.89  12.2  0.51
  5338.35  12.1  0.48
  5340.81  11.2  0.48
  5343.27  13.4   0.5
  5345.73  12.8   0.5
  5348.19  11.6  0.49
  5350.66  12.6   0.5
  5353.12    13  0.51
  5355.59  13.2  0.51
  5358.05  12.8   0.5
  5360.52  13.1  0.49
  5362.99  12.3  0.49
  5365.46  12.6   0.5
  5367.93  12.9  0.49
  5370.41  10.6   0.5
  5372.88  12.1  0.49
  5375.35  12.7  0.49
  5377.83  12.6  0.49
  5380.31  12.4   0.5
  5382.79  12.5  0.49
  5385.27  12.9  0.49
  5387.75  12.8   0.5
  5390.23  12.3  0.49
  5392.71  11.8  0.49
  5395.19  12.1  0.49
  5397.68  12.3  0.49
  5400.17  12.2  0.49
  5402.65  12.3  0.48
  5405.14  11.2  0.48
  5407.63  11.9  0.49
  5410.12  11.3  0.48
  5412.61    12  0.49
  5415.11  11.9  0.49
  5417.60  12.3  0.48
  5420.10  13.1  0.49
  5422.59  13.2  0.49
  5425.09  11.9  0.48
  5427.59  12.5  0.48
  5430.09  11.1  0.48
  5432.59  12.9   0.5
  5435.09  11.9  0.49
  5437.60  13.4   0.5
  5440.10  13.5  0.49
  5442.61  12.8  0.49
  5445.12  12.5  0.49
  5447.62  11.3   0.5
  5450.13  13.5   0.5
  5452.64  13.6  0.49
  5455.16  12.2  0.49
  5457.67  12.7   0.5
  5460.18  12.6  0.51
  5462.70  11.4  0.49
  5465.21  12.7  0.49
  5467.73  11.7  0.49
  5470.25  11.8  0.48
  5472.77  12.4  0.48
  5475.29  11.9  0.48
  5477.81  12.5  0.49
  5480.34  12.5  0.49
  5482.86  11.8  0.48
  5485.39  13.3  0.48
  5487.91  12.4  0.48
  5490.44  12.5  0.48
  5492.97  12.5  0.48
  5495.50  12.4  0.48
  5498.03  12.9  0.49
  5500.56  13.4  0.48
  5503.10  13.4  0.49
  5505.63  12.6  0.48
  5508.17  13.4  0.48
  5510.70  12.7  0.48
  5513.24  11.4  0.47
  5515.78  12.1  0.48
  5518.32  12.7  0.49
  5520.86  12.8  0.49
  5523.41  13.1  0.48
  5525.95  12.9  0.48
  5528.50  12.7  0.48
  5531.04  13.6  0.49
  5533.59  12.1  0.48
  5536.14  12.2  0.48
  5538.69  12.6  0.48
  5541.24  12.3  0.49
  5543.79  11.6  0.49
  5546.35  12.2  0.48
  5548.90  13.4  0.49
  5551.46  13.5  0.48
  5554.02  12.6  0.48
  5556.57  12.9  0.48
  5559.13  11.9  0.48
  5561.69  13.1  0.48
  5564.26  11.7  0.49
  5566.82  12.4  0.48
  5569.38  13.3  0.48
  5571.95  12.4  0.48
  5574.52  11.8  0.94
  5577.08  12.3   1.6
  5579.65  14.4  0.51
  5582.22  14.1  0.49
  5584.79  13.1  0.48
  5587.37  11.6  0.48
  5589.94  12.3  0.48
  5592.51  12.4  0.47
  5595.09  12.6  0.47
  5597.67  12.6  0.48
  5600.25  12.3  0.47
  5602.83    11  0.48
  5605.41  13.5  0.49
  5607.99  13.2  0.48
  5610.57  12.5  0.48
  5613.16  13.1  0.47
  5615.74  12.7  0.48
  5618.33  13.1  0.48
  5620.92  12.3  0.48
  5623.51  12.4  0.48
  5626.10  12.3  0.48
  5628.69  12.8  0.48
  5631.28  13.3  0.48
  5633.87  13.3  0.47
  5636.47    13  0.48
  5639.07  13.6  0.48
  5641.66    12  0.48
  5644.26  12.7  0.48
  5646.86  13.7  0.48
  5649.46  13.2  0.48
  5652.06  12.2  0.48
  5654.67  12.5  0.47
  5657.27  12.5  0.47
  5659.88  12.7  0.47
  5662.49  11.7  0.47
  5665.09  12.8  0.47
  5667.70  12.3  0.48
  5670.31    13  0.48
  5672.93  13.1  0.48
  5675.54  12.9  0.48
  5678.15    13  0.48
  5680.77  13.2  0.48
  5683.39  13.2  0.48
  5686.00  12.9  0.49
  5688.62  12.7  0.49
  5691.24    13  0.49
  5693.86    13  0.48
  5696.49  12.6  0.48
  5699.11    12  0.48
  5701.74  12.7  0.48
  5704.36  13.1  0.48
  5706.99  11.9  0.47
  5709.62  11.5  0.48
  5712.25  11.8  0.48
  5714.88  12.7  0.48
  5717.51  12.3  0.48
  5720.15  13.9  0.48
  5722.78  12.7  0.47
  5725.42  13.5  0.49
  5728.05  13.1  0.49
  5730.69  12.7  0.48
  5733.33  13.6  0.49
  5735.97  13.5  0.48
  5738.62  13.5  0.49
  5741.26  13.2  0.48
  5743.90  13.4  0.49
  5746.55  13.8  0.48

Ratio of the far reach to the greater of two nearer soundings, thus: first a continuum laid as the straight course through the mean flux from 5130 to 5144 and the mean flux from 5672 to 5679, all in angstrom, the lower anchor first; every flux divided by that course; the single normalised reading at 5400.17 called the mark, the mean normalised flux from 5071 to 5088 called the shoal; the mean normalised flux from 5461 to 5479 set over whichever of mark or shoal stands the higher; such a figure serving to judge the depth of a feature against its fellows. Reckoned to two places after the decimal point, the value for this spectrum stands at 0.94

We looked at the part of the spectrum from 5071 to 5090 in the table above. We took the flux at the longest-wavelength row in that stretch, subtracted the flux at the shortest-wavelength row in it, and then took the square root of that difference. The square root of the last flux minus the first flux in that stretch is 0.8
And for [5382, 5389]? 0.5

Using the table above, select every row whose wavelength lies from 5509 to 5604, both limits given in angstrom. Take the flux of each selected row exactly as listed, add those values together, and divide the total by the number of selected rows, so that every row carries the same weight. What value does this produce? 12.6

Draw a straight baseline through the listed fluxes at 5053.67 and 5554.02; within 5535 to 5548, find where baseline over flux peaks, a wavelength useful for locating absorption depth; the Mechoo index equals 5543.79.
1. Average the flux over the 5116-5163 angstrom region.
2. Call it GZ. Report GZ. 11.7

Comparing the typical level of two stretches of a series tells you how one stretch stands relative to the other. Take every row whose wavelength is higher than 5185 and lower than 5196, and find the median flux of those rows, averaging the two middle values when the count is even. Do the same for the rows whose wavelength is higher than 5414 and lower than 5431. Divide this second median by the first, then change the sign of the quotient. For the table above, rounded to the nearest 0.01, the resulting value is -1.11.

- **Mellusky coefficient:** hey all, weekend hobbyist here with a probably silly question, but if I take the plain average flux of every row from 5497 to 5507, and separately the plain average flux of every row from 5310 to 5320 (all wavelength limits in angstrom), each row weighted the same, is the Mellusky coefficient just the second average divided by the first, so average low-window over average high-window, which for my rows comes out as 0.93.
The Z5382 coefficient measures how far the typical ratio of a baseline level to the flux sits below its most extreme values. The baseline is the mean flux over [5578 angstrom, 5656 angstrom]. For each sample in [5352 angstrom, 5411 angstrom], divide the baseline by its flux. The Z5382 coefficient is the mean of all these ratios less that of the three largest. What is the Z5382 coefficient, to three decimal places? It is -0.120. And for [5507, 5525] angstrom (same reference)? -0.044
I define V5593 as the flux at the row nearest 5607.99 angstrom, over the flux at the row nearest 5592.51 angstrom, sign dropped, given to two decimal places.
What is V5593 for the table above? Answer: 1.06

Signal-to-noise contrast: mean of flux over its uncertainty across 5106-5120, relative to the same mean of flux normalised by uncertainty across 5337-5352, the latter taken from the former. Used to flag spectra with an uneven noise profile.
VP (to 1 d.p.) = -2.5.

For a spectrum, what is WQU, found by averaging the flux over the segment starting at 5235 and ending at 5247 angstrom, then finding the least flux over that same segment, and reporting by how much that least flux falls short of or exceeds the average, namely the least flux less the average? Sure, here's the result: -1.24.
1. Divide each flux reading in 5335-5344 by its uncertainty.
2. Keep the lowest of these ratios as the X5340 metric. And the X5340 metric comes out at 23.3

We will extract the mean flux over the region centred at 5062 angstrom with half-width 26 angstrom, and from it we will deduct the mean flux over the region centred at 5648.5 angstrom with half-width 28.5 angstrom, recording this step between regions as -1.1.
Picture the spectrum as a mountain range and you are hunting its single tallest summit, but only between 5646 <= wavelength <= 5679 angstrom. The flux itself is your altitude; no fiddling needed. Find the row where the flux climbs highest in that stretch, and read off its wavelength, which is 5646.86 angstrom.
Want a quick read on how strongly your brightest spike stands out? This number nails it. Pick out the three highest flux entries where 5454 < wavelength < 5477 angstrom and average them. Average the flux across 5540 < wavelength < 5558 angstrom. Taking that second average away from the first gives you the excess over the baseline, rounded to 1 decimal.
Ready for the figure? 0.0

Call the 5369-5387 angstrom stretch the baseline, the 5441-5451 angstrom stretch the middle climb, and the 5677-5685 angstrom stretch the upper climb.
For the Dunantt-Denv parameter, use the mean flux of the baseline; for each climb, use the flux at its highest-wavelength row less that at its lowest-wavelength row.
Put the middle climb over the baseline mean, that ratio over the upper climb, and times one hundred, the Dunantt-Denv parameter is 29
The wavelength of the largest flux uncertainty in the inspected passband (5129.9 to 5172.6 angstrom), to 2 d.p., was 5135.79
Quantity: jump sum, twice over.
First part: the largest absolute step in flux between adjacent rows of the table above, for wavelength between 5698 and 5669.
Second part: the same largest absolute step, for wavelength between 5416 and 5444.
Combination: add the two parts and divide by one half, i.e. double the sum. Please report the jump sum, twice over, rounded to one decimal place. 4.4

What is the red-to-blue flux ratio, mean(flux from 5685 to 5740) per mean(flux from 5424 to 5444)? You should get 1.02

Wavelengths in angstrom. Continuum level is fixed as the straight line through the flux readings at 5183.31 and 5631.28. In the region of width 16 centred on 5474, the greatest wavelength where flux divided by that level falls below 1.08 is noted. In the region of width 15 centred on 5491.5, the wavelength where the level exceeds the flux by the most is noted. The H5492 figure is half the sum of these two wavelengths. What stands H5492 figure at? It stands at 5485.4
